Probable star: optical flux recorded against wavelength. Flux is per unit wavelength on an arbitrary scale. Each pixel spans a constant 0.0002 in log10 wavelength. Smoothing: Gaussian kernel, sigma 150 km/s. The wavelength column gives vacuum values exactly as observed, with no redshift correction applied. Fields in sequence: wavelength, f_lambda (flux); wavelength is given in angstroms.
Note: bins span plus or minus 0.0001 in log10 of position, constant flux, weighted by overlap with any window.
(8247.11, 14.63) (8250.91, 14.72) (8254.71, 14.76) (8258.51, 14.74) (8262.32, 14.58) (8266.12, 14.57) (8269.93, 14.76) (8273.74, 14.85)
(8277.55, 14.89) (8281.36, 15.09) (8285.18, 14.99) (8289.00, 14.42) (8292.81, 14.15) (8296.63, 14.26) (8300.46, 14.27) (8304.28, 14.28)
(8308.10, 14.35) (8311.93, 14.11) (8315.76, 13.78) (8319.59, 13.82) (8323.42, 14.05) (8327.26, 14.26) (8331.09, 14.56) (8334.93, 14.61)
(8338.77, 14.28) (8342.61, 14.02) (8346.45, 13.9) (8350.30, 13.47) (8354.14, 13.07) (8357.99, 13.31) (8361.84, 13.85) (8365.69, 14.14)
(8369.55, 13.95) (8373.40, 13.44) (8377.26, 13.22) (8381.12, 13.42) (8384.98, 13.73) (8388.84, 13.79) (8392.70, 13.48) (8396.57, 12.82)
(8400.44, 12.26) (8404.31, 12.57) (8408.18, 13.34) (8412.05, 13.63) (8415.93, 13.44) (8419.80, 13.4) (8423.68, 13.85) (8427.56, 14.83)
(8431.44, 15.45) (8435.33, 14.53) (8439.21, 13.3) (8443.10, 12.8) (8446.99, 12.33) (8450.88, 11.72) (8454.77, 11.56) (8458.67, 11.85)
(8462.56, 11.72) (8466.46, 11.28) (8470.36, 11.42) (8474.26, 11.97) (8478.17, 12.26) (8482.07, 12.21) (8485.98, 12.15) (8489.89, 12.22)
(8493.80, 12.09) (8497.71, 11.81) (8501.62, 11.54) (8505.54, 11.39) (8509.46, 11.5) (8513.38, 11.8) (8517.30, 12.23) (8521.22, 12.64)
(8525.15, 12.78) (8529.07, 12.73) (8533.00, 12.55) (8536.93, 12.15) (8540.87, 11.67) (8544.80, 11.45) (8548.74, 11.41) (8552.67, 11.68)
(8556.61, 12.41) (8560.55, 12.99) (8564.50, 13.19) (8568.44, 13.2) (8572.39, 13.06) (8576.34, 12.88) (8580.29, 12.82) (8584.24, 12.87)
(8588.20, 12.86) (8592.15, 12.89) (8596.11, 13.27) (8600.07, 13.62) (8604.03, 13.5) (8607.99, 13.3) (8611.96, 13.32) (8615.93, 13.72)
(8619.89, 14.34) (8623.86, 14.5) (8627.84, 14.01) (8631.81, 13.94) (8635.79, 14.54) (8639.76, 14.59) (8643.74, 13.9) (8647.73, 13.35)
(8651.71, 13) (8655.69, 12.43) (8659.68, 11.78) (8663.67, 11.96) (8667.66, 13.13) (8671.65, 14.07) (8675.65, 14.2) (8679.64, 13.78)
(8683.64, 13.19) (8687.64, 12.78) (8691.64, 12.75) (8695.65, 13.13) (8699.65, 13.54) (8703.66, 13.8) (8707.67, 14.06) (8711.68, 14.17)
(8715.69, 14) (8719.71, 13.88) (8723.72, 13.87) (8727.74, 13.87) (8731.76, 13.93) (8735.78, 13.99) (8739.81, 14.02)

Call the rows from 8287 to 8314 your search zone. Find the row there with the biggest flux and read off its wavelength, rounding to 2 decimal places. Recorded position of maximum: 8289.00 angstroms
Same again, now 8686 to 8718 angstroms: 8711.68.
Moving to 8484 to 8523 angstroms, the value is 8521.22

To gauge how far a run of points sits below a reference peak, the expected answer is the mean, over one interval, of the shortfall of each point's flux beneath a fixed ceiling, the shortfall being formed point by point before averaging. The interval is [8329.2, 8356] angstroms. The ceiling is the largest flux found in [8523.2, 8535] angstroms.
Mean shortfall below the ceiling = -1.2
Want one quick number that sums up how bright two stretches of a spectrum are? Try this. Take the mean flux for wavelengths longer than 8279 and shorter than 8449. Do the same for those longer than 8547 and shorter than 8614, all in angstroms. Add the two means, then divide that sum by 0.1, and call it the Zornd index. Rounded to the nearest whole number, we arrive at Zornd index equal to 267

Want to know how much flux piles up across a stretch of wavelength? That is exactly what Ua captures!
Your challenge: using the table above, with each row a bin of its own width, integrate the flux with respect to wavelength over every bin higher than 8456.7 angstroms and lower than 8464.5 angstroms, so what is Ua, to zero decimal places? 92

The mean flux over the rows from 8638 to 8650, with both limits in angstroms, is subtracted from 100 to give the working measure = 86.1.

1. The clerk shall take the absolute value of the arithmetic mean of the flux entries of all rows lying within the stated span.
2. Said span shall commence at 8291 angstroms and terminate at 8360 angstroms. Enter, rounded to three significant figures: 14.0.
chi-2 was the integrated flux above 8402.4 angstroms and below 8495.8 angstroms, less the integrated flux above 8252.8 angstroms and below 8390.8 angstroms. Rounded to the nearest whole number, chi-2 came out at -763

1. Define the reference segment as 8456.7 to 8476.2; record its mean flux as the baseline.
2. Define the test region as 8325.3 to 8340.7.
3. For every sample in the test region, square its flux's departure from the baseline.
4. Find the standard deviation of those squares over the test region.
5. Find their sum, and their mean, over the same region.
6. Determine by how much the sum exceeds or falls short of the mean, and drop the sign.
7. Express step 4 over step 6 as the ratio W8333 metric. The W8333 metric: 0.04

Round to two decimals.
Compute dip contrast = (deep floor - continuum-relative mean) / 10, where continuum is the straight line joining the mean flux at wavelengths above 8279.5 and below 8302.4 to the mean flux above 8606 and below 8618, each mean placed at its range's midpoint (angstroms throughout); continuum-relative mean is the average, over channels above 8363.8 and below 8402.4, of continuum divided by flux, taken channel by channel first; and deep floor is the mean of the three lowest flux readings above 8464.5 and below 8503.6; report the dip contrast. 1.04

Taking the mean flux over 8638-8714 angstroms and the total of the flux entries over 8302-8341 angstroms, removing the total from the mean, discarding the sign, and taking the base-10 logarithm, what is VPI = 2.1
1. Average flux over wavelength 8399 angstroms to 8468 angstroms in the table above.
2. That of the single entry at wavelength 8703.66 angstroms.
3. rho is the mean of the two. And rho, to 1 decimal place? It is 13.4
